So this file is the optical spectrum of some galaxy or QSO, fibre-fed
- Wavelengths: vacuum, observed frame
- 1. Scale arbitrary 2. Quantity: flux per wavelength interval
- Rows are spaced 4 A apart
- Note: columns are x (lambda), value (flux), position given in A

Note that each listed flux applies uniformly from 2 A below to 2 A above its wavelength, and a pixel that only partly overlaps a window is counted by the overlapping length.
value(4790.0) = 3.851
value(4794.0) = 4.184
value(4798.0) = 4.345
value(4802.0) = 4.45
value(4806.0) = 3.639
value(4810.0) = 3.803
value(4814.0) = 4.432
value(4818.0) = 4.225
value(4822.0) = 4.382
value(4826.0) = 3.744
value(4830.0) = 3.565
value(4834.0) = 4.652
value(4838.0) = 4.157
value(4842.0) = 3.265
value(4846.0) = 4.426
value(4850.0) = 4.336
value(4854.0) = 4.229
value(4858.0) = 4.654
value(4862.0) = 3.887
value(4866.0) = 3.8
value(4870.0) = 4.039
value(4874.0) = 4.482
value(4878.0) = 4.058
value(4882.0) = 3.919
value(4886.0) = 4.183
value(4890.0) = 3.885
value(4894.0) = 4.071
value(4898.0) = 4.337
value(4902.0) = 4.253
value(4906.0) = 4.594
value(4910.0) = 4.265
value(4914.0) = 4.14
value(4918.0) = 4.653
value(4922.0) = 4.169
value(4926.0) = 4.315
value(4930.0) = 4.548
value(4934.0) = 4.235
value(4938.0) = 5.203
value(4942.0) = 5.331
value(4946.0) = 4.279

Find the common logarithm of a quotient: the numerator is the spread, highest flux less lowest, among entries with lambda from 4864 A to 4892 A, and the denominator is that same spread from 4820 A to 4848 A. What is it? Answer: -0.31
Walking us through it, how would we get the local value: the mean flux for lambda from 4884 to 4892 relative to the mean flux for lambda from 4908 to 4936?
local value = 0.931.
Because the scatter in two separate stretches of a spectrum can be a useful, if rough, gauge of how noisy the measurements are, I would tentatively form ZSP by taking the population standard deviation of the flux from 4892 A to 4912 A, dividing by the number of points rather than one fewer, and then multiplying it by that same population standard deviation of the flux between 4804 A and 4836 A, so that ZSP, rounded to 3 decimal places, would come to 0.066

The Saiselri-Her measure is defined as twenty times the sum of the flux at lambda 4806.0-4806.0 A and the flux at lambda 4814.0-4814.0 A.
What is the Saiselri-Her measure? 161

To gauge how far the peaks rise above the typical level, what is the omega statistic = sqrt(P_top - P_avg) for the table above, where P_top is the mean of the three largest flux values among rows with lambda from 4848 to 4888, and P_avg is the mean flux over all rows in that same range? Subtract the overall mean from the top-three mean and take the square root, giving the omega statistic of 0.58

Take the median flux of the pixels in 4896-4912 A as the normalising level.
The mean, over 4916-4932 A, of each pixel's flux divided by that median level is 1.03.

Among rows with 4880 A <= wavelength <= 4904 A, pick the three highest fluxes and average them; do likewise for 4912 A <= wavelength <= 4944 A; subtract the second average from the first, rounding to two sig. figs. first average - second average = -0.80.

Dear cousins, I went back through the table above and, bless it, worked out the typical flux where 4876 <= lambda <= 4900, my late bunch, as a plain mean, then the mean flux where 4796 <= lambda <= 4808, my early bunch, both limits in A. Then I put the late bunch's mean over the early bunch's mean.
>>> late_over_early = 0.98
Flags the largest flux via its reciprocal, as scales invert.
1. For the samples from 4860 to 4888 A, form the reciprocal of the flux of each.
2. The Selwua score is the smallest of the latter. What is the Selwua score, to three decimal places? 0.223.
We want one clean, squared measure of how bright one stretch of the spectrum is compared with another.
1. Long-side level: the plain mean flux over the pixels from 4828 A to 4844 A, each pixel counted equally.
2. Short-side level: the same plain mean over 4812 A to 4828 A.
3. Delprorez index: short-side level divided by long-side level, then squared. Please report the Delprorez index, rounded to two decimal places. 1.15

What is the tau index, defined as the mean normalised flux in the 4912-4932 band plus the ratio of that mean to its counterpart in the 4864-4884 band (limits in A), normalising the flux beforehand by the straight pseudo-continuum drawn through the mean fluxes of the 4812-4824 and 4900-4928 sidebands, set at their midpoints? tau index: 2.08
